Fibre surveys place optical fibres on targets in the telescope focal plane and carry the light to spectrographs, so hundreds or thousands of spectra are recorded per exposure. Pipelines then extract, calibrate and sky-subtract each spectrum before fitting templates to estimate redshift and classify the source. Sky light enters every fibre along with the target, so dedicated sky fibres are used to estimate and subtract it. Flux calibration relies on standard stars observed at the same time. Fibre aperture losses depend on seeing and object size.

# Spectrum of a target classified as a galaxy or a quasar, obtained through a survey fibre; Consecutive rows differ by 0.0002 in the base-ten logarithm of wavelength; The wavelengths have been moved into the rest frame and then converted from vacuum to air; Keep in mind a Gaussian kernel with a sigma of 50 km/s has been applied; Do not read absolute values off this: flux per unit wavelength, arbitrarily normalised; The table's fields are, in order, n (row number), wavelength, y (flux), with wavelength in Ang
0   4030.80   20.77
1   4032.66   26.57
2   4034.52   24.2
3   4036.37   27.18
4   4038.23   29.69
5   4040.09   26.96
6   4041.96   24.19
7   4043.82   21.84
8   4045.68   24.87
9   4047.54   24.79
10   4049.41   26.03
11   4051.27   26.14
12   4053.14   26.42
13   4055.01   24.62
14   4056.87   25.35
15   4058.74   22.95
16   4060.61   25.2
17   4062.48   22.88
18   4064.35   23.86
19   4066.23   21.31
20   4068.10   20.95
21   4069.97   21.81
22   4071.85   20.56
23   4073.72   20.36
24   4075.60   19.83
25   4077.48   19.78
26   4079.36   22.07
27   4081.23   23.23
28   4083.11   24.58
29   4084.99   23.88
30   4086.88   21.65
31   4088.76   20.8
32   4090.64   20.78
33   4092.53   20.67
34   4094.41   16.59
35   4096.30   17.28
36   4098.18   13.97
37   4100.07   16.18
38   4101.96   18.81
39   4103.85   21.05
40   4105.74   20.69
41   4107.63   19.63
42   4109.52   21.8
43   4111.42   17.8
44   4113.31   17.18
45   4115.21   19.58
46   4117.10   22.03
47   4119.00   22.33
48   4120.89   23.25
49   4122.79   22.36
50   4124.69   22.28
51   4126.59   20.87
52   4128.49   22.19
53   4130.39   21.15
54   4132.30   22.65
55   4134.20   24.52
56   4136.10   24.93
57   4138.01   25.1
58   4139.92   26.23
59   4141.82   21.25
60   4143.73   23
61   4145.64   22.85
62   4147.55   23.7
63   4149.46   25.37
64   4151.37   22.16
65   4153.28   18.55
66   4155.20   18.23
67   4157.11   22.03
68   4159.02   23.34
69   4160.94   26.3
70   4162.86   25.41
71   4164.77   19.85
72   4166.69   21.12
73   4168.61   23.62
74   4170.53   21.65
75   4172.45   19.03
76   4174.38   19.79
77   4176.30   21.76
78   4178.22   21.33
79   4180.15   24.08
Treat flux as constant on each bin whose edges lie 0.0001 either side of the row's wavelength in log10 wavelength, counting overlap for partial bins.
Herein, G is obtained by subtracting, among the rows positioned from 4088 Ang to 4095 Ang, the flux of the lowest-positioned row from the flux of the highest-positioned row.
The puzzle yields -4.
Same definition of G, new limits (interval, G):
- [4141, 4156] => -3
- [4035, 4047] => -2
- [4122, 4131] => -1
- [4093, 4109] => 3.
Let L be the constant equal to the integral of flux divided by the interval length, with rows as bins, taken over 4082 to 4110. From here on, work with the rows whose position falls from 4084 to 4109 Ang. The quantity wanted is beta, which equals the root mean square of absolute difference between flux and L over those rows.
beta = 2.6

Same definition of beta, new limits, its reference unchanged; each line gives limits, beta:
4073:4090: 2.5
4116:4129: 2.4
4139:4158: 3.5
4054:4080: 3.0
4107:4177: 3.1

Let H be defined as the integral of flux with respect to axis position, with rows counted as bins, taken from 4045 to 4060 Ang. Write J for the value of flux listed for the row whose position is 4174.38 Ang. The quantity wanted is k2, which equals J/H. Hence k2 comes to 0.052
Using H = 377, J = 19.79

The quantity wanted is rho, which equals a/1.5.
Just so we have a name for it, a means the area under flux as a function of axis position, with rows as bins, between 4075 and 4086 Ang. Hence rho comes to 163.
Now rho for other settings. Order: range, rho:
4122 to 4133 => 160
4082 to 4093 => 162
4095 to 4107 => 144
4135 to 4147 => 191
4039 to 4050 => 182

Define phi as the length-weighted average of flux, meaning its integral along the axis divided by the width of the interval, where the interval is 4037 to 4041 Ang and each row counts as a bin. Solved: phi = 28.2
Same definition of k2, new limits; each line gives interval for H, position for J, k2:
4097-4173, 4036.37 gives 0.017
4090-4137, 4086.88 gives 0.023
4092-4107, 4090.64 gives 0.076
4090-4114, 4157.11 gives 0.049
